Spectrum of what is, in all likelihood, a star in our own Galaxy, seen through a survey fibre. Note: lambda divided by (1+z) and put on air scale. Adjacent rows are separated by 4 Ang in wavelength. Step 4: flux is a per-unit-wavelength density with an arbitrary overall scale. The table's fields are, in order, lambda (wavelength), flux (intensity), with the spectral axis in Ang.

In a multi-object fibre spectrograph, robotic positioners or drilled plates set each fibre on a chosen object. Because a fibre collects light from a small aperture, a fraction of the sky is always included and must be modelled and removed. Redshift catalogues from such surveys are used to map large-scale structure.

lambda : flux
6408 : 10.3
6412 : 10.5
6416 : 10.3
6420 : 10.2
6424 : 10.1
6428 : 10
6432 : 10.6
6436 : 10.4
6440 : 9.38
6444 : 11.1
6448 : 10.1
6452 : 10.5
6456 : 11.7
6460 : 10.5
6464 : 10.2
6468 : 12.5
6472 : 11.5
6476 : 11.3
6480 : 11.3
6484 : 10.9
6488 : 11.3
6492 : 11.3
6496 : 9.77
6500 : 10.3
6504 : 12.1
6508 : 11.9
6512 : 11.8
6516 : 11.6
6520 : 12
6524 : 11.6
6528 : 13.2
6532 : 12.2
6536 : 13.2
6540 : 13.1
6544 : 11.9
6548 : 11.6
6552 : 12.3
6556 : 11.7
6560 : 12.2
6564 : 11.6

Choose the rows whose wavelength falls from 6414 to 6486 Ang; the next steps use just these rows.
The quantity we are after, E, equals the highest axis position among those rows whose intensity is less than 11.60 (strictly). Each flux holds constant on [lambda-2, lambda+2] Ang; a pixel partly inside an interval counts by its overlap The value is 6484 Ang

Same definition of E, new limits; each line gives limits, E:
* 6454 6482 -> 6480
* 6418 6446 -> 6444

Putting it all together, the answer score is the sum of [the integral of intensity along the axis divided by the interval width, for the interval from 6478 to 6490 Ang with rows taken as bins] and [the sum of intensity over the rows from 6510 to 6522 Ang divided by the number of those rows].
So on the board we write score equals 23.0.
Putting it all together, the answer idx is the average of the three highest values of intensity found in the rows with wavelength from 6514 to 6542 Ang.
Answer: 13.2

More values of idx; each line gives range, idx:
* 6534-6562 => 12.9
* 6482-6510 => 11.8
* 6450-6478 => 11.9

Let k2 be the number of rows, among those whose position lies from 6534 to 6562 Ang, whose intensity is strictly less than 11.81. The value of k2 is 2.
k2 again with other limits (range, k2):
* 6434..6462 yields 7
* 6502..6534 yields 3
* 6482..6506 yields 5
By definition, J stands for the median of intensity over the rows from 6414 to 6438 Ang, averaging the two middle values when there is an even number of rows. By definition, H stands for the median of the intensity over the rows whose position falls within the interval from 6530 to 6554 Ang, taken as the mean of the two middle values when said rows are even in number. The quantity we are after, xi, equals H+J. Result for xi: 22.5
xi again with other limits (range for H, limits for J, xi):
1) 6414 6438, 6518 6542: 22.9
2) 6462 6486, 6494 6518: 23.0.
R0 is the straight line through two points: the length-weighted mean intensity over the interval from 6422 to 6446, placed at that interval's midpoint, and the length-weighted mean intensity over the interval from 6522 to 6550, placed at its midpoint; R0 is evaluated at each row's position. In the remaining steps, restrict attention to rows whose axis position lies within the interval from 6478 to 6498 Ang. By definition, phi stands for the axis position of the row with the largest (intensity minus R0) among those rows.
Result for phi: 6480 Ang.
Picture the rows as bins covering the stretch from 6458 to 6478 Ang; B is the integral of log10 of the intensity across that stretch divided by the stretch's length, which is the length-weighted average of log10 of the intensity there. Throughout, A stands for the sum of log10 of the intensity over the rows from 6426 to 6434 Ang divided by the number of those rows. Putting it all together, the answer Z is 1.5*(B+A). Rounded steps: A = 1.01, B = 1.05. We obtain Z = 3.09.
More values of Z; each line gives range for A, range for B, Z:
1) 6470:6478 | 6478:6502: 3.14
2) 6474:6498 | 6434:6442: 3.05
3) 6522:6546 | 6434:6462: 3.18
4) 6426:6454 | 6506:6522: 3.13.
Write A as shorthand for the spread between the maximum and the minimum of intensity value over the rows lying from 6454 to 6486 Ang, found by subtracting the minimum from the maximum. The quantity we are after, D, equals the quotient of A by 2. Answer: 1.15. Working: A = 2.3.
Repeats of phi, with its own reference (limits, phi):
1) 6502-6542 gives 6528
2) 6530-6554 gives 6536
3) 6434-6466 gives 6456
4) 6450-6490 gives 6468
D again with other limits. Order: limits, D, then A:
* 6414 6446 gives 0.86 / 1.7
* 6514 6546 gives 0.80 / 1.6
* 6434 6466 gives 1.16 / 2.3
